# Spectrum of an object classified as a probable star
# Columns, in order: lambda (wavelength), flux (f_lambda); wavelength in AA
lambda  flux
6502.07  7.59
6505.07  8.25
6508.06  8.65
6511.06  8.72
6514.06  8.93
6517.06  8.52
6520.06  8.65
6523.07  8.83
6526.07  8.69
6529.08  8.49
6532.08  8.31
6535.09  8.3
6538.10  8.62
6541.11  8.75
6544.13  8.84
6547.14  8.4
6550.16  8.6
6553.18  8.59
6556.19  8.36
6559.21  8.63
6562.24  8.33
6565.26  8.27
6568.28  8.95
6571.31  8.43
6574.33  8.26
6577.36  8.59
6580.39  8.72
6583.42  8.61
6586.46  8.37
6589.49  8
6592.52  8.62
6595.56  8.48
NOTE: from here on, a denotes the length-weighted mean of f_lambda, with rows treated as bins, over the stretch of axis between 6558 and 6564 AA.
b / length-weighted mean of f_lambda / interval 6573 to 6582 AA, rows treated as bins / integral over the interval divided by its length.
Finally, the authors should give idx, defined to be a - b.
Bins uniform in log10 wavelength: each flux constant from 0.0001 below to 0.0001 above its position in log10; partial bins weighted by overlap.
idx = -0.07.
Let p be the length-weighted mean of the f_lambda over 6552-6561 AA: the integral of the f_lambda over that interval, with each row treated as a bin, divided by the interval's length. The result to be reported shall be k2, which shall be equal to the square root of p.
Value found 2.92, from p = 8.52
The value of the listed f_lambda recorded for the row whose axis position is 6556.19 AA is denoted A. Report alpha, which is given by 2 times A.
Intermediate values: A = 8.36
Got 16.7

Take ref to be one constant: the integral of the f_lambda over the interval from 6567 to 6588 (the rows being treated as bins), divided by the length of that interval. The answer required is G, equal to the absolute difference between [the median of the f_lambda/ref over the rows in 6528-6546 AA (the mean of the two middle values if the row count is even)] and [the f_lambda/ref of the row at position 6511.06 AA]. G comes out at 0.019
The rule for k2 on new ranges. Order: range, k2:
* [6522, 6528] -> 2.96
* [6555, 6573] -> 2.91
